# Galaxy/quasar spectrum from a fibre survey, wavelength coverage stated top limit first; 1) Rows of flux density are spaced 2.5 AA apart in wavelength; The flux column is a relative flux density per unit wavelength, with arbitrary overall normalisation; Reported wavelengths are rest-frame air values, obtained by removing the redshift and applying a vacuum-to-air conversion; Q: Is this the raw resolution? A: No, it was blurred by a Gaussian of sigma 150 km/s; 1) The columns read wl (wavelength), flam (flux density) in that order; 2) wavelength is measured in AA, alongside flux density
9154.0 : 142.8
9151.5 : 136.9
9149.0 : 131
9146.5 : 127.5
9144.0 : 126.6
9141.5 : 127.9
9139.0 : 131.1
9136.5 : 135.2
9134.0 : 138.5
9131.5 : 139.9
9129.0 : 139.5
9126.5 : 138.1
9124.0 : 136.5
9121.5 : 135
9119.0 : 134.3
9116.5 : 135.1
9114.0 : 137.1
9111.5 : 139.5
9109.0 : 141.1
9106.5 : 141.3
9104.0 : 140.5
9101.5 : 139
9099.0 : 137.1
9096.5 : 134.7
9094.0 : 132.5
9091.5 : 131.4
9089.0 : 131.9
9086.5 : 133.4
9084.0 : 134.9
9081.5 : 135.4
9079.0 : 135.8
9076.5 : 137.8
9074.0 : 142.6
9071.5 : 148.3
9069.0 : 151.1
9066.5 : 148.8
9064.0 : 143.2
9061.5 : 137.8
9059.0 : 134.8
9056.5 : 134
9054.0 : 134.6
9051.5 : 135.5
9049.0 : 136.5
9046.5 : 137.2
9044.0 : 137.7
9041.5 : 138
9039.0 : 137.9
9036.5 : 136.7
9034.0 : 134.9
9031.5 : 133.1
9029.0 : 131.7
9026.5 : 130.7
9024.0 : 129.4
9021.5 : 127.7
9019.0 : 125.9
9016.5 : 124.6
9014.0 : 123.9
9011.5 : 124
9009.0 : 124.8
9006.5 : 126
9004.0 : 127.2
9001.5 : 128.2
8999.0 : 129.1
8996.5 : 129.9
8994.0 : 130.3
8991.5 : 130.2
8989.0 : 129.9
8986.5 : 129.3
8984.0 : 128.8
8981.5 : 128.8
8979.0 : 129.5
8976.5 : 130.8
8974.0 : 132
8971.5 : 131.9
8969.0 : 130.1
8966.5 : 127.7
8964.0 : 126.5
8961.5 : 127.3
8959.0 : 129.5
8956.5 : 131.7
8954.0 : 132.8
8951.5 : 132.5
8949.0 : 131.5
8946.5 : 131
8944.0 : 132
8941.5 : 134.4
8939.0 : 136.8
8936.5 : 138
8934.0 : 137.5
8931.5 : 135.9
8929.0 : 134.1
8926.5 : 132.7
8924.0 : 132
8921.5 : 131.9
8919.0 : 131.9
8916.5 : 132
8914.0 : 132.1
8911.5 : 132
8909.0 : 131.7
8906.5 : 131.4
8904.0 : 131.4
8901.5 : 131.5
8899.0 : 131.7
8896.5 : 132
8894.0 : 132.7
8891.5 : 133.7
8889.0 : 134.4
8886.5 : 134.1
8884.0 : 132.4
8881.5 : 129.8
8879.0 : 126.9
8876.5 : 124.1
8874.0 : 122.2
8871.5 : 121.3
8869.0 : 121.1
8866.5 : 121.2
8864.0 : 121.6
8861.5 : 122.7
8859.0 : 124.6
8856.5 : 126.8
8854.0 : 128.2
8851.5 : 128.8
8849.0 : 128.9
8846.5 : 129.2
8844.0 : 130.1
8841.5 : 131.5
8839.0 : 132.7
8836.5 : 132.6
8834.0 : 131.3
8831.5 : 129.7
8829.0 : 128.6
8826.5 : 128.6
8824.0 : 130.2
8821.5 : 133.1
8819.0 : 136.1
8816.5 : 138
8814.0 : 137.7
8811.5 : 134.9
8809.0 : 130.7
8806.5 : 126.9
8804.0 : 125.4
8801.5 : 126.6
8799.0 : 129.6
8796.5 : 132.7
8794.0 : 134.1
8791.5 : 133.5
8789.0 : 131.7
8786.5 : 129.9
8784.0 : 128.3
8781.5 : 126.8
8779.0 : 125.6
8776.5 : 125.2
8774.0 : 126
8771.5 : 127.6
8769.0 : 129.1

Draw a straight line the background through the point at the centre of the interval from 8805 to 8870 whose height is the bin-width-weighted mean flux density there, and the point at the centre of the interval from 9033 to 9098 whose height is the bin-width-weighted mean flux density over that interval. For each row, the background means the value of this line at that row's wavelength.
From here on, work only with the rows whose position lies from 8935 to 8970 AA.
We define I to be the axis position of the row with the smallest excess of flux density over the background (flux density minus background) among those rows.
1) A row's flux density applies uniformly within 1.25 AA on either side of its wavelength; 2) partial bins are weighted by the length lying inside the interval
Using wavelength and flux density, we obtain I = 8964.0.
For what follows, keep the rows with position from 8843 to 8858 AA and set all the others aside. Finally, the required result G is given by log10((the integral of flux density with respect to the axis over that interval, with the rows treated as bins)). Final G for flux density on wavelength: 3.3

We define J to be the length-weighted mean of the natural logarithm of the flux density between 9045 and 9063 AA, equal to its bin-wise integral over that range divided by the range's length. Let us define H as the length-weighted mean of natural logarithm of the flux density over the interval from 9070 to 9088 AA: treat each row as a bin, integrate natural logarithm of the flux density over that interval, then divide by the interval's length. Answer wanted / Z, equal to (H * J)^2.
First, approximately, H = 4.93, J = 4.91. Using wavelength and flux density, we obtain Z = 586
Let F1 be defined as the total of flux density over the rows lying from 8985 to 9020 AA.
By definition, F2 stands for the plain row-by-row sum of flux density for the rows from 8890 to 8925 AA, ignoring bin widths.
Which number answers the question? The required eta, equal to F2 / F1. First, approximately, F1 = 1783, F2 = 1848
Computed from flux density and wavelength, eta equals 1.04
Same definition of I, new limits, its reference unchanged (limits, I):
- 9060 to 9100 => 9091.5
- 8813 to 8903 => 8869.0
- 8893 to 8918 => 8906.5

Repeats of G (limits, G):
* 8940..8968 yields 3.6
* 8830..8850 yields 3.4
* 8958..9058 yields 4.1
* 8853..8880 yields 3.5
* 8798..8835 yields 3.7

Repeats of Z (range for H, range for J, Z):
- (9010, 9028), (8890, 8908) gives 559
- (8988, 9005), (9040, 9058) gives 571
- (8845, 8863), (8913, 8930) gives 560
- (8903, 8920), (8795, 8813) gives 564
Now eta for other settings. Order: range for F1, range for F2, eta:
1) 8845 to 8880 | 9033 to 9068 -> 1.10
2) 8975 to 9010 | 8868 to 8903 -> 1.00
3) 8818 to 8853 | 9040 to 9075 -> 1.07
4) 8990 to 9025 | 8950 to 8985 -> 1.02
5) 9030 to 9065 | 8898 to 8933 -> 0.97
